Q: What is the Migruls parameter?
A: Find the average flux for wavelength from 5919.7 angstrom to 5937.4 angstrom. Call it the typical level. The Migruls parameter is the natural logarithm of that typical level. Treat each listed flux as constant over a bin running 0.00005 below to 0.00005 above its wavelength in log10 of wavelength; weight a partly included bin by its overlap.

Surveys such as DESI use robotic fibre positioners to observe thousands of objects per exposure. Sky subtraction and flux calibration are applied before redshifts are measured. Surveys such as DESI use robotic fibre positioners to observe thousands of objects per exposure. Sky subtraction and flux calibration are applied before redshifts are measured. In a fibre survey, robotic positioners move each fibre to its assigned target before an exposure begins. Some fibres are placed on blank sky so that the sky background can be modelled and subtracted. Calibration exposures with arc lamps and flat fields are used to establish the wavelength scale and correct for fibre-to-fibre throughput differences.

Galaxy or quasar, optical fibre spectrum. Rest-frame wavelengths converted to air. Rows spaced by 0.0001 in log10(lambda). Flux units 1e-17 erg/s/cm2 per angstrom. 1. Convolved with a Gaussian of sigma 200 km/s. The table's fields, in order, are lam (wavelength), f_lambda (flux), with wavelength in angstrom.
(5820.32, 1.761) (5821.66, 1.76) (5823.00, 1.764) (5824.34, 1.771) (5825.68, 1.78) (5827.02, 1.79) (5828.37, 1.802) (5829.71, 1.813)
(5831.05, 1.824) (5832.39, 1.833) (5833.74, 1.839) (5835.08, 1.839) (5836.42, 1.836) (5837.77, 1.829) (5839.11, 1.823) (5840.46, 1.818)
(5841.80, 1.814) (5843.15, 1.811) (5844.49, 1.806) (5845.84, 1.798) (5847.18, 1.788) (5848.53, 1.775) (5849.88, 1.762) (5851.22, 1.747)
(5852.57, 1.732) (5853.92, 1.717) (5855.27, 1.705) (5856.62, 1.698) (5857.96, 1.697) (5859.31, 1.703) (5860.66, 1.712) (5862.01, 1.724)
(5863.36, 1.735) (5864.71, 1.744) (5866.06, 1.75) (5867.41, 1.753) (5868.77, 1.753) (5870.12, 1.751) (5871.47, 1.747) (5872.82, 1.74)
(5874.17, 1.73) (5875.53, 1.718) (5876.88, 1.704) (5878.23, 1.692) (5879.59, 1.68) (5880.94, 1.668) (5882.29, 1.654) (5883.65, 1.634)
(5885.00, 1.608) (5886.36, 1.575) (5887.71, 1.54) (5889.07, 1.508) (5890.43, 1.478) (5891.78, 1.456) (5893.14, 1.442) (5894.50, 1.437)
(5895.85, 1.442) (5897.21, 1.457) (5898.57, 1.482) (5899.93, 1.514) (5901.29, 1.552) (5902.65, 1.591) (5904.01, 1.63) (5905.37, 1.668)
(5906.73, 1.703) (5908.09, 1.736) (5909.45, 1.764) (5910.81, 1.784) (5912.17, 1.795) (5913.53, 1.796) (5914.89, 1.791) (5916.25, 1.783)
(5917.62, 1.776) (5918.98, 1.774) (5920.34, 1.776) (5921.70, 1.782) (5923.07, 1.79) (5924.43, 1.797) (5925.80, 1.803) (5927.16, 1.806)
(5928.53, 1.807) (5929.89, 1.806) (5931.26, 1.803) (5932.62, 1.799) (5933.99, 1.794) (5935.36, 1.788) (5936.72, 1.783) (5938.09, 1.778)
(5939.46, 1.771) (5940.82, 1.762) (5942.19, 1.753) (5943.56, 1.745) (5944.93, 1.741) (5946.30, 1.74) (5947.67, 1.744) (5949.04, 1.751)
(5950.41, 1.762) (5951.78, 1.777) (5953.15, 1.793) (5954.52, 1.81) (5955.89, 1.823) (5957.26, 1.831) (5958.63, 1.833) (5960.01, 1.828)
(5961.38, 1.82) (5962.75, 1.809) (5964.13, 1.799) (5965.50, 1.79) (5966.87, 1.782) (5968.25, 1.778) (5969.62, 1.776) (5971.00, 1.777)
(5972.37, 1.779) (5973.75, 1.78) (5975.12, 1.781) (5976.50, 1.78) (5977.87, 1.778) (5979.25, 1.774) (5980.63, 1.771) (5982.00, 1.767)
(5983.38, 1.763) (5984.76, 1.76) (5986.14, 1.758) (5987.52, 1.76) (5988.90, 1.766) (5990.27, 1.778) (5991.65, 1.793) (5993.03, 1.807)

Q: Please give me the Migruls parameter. 0.585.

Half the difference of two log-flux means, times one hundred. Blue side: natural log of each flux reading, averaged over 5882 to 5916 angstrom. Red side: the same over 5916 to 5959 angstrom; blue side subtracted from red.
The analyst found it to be 5.5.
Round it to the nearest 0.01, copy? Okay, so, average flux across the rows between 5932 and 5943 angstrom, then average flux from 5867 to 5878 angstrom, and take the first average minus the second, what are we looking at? 0.04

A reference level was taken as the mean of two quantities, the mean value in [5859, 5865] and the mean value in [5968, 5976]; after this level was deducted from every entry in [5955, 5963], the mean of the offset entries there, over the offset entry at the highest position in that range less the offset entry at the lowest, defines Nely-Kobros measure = -5.2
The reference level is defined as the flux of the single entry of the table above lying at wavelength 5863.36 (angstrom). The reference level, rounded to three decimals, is 1.735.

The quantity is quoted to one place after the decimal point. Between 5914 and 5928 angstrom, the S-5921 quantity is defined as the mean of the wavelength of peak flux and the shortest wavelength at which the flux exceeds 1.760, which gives 5921.0 angstrom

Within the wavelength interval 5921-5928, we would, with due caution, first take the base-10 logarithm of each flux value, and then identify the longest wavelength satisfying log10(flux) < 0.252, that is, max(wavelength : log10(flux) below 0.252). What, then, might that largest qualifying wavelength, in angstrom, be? 5921.70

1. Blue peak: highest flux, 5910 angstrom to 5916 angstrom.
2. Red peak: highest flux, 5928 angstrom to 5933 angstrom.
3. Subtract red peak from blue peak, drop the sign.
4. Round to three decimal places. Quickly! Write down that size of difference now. 0.011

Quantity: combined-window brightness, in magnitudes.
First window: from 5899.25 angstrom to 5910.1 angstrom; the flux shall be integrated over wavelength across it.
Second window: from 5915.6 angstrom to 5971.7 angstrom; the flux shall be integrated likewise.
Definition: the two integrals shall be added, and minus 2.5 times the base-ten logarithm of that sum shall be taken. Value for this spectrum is -5.2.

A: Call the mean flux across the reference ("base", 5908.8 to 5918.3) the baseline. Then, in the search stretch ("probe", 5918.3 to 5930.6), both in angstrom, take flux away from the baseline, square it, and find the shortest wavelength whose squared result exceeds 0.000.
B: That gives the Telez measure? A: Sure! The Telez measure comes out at 5918.98 angstrom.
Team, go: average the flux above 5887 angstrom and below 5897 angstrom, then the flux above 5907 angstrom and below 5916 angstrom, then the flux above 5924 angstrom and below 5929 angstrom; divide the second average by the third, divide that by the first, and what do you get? 0.670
